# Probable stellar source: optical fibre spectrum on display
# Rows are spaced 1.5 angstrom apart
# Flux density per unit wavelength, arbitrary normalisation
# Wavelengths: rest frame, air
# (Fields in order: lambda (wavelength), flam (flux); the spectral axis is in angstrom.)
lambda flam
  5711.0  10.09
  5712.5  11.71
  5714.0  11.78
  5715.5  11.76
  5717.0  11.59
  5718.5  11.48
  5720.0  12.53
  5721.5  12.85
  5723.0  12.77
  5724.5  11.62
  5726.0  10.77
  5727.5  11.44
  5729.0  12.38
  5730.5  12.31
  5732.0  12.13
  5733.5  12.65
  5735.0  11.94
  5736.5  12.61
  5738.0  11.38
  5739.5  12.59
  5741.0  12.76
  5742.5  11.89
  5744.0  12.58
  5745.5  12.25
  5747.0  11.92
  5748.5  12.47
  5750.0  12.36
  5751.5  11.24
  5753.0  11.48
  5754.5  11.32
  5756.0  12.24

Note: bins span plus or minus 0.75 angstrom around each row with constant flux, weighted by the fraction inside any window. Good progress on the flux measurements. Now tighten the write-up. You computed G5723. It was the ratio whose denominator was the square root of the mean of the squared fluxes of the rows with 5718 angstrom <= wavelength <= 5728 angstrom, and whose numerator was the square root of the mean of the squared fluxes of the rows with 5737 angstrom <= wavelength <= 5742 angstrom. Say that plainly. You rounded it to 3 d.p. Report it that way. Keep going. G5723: 1.026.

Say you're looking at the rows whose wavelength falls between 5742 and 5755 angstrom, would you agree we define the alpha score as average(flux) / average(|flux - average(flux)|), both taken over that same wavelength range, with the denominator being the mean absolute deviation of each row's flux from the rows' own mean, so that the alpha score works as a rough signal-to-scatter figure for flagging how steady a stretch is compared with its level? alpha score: 29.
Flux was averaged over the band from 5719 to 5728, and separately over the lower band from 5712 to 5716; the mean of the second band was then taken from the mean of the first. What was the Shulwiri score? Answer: 0.25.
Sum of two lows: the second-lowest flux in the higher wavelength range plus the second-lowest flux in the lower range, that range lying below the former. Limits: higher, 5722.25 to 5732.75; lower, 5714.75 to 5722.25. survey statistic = 23.0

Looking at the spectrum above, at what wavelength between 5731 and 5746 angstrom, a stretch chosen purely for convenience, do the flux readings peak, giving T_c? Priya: 5741.0 angstrom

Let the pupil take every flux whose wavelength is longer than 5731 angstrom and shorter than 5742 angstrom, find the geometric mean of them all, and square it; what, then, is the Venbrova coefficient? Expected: 151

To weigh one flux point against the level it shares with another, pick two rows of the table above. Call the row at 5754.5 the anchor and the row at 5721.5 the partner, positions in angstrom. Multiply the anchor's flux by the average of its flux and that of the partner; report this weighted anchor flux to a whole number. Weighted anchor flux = 137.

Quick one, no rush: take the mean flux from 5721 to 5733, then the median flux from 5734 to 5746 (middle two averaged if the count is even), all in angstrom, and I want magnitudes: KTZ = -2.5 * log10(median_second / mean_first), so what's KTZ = -0.034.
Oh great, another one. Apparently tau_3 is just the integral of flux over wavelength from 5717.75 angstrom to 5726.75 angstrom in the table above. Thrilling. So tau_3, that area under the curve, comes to 108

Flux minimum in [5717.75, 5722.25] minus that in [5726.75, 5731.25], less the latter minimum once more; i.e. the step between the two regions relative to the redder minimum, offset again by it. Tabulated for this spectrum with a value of -11.4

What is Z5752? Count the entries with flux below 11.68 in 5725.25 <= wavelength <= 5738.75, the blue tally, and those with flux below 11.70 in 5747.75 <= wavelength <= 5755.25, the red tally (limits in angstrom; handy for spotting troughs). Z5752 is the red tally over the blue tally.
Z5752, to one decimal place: 1.0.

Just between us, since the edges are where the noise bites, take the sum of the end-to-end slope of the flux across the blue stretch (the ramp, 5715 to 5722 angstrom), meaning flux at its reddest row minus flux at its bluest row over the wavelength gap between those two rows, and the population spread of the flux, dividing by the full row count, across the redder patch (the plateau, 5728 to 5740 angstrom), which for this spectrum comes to 0.58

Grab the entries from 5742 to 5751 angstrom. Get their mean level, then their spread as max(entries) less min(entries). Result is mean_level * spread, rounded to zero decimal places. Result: 8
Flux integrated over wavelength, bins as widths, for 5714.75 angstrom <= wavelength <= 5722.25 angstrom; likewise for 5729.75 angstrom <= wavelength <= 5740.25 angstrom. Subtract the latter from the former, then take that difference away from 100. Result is 138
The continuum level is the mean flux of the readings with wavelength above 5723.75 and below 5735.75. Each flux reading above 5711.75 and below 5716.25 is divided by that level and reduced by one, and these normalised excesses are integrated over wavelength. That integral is -0.059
